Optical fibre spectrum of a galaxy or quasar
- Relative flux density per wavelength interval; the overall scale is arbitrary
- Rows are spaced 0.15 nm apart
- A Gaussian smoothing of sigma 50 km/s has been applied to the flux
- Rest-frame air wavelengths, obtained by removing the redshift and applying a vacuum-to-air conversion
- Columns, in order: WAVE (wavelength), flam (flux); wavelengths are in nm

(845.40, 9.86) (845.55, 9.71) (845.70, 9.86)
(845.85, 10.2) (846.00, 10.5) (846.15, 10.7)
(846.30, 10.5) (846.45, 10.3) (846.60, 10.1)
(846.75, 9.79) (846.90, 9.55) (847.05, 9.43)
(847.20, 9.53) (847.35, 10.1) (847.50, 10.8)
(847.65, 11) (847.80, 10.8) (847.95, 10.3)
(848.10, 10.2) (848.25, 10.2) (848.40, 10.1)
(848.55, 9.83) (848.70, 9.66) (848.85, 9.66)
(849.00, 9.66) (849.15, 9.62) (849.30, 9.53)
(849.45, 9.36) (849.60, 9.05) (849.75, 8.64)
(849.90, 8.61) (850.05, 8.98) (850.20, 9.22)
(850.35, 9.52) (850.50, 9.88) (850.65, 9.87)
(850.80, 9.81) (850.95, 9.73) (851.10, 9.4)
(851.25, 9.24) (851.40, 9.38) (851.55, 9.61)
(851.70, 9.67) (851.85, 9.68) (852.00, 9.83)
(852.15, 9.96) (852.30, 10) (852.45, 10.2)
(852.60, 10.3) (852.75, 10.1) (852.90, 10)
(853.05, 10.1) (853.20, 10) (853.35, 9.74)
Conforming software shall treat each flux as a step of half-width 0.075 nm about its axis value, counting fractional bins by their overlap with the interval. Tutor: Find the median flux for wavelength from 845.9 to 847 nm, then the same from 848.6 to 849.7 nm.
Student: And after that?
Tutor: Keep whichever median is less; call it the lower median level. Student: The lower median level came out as 9.62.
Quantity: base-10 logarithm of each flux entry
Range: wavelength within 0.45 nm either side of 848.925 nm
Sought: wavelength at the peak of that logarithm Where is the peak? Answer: 848.55 nm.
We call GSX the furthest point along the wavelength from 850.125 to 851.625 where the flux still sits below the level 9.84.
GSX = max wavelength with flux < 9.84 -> 851.55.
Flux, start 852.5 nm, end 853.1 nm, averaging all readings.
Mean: 10.1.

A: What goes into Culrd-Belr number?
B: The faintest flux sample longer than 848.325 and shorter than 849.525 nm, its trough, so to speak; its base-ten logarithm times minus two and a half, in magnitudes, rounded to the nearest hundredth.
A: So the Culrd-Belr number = -2.43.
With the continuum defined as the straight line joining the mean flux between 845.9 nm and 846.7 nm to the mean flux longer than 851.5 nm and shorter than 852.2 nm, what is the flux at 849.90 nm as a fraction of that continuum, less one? -0.14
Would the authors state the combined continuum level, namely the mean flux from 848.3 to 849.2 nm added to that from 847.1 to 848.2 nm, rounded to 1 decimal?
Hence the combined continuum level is 20.1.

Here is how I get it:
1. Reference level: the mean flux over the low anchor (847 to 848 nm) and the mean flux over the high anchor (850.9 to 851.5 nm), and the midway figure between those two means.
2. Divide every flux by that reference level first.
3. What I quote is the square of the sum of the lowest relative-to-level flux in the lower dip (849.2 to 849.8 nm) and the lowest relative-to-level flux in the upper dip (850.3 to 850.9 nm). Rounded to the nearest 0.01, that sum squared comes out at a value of 3.39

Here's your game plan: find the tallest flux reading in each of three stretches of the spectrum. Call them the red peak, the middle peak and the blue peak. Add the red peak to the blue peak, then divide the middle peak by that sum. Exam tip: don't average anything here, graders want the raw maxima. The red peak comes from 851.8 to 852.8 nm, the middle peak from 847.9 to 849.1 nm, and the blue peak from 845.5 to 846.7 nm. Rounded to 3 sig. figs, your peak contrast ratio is 0.490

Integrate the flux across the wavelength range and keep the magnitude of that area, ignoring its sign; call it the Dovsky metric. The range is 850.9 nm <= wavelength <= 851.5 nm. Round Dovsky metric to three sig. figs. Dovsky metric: 5.66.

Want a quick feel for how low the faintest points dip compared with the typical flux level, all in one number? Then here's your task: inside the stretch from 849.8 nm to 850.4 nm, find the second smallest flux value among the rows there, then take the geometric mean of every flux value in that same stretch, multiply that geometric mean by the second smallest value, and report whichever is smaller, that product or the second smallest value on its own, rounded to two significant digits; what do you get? 9.0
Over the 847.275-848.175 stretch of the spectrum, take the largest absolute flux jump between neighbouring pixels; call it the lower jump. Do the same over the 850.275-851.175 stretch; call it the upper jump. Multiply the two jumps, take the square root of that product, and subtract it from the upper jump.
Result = -0.142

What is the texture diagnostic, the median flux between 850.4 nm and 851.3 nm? 9.8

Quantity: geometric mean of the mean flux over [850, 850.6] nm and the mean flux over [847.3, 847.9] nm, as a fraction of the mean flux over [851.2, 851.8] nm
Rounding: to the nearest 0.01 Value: 1.06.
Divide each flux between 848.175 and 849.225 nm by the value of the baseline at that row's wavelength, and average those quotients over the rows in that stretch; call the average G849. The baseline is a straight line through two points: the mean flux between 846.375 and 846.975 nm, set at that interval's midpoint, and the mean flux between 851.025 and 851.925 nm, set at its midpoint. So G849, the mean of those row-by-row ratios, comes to 1.01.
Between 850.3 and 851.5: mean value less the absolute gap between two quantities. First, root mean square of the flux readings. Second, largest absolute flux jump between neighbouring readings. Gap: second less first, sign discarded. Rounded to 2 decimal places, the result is 0.36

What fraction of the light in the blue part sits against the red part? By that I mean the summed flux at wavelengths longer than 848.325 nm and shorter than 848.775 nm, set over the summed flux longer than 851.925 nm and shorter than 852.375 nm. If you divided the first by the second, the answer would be 0.99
